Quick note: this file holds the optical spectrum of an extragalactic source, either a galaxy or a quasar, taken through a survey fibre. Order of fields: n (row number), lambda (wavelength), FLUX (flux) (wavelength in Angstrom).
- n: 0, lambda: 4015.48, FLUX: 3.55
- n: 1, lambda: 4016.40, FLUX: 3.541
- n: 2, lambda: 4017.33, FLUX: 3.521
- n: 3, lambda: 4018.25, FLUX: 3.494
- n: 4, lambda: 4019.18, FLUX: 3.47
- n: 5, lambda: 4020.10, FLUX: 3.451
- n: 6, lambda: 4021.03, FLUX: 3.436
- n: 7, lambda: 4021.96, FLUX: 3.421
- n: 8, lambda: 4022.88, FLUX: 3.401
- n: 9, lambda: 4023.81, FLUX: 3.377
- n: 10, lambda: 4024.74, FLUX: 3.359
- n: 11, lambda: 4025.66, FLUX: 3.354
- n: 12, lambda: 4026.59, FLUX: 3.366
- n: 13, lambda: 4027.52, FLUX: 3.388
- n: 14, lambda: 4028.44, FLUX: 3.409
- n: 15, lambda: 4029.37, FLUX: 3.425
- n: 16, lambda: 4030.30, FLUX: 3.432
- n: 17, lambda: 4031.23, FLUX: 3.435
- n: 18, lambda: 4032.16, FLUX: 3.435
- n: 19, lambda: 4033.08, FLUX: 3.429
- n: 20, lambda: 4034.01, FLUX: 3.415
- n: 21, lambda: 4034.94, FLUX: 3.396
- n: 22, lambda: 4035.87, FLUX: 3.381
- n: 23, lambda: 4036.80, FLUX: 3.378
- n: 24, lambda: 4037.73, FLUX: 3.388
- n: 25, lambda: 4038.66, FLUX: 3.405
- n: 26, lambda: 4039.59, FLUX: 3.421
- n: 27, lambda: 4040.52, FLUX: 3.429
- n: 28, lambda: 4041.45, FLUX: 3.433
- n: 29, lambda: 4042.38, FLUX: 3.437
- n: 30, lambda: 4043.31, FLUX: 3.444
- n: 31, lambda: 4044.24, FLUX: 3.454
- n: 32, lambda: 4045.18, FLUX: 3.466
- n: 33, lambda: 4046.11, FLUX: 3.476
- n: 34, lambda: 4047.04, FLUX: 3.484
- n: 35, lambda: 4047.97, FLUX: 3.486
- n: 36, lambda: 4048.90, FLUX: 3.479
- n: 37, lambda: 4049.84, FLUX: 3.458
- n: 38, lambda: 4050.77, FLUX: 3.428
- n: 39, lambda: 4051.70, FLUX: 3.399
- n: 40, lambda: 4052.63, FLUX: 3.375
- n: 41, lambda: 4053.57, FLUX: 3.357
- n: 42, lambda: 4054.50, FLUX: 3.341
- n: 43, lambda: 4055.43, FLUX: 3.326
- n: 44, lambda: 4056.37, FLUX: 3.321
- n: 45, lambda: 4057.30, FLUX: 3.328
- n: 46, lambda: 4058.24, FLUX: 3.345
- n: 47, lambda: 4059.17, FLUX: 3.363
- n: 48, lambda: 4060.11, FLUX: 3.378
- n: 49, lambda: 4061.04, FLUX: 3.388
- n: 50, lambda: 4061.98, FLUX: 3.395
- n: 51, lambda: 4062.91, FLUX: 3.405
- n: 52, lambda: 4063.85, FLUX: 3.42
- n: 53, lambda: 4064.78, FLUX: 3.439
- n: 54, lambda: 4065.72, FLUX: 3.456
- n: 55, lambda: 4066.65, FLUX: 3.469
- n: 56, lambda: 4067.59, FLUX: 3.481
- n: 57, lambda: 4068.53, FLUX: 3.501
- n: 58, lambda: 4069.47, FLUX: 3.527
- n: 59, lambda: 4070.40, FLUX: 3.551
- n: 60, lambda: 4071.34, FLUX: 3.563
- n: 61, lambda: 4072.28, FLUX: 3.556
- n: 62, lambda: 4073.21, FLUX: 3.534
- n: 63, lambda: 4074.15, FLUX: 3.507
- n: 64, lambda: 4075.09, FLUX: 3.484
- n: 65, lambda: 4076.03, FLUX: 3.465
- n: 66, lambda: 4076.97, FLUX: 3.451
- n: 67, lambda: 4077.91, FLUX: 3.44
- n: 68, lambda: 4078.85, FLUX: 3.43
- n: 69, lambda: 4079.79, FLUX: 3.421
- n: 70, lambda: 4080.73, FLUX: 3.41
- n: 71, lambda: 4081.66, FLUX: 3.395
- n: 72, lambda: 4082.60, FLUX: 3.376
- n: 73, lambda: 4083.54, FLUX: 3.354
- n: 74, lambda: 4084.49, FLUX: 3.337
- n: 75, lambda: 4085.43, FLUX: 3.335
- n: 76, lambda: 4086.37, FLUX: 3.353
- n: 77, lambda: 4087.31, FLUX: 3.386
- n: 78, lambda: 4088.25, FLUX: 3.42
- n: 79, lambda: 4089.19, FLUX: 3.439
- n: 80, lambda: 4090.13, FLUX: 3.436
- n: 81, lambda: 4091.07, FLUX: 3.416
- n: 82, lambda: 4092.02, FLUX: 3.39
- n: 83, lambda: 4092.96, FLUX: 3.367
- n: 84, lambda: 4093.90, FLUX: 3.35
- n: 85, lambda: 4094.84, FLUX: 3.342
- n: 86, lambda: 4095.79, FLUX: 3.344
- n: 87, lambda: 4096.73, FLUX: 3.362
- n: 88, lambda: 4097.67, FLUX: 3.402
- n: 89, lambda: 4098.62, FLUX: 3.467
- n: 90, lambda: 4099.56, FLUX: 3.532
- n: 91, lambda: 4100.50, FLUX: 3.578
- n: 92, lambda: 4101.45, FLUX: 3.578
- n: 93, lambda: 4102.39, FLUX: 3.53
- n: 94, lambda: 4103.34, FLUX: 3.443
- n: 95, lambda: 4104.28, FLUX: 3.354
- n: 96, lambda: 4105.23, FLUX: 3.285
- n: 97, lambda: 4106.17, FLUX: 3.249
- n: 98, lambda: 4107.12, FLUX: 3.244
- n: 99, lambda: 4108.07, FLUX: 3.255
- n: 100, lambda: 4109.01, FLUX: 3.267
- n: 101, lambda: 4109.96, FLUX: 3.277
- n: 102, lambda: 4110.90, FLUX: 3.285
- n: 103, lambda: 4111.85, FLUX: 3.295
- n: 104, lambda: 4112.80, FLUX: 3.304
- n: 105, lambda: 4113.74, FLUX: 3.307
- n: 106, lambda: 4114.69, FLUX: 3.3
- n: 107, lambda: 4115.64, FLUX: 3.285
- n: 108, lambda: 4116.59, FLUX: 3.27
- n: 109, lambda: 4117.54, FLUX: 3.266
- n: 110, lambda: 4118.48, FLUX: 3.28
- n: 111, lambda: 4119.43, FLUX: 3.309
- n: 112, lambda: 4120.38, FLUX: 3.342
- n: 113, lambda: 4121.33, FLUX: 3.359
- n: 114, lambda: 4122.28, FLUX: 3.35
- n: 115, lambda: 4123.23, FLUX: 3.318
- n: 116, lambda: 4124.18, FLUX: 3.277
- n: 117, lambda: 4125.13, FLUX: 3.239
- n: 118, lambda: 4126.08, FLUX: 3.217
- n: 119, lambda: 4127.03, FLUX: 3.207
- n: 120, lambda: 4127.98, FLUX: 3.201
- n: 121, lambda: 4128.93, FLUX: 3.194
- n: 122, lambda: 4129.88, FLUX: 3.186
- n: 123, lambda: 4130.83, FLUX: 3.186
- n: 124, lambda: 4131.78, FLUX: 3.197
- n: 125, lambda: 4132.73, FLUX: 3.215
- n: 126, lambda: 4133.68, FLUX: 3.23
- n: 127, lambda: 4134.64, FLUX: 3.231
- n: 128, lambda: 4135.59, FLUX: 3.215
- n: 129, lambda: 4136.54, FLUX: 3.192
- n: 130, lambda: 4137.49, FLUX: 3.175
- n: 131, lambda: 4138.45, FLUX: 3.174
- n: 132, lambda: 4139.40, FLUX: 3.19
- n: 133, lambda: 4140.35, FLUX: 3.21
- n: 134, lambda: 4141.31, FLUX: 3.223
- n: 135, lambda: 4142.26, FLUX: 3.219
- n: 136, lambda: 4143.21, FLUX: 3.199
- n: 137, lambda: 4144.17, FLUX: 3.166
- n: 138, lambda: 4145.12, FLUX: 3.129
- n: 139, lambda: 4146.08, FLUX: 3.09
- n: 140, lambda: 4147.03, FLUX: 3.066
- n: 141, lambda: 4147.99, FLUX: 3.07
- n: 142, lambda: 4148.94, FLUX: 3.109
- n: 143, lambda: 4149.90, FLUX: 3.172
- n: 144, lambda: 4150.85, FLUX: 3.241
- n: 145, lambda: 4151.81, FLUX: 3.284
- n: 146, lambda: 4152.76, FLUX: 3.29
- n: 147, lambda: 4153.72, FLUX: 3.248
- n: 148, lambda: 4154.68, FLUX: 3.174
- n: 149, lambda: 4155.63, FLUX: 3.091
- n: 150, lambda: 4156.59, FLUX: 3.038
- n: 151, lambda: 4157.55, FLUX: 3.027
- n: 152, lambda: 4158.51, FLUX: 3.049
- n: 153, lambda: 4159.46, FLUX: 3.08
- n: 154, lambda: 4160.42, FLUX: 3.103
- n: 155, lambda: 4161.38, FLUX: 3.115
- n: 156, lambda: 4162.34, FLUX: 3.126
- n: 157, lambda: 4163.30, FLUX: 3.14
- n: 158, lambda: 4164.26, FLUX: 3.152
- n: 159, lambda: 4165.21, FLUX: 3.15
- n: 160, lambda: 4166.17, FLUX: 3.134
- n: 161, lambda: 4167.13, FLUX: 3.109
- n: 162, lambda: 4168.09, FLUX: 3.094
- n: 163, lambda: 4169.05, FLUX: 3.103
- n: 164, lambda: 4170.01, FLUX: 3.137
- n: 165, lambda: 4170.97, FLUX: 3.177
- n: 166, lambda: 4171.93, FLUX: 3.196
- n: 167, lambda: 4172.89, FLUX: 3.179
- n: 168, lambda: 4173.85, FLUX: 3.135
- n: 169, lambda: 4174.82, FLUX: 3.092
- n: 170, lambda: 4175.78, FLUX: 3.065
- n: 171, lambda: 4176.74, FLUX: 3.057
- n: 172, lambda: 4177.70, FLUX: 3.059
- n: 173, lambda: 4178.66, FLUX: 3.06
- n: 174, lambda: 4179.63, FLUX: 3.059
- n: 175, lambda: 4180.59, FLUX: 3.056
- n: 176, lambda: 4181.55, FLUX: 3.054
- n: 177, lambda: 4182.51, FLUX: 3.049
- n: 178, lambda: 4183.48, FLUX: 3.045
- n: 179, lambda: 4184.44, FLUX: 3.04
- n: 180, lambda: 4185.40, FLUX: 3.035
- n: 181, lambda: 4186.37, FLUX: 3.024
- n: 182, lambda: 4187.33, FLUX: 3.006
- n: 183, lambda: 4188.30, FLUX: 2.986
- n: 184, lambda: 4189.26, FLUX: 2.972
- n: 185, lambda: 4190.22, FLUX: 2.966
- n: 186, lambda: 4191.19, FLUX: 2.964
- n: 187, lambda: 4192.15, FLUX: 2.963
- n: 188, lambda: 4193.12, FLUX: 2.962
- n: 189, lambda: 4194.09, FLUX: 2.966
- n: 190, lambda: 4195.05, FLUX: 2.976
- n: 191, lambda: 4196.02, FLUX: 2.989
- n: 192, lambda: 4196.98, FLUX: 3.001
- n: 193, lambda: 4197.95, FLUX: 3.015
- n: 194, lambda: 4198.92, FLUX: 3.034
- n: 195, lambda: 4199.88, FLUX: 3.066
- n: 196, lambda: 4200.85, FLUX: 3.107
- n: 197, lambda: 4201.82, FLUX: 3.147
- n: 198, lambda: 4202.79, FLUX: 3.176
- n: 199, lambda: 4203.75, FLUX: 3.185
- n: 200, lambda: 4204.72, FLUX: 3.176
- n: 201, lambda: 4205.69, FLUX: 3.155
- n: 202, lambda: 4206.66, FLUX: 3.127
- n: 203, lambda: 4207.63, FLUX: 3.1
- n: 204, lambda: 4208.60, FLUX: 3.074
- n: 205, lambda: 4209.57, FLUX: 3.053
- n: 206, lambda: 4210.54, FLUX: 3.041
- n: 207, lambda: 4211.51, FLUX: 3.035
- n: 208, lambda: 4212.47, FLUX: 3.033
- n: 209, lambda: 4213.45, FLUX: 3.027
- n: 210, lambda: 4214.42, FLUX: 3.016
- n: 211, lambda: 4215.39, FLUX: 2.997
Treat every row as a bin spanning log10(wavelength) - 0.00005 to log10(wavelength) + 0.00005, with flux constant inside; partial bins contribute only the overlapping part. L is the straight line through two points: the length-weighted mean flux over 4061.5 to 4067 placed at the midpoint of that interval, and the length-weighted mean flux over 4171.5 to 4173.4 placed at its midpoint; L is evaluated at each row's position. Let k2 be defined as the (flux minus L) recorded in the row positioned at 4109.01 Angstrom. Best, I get -0.065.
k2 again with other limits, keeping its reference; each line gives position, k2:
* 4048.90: 0.012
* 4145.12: -0.122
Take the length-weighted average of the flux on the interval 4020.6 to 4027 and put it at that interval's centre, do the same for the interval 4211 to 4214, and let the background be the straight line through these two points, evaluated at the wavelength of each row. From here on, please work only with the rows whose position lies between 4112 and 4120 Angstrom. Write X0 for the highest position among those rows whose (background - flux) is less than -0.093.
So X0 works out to 4119.43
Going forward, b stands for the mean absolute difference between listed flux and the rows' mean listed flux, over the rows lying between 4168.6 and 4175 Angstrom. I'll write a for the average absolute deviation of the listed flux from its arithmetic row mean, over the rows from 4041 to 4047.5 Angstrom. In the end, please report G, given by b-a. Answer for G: 0.017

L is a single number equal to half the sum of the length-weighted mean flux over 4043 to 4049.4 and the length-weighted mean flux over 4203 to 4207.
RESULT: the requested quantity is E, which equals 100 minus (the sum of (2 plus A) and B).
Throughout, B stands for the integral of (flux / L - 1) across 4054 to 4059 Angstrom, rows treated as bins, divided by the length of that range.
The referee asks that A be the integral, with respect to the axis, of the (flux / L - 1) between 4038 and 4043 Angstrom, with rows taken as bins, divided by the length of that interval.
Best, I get 98.0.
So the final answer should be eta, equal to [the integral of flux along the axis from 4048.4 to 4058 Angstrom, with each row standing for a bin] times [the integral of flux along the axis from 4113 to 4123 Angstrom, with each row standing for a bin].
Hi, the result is 1073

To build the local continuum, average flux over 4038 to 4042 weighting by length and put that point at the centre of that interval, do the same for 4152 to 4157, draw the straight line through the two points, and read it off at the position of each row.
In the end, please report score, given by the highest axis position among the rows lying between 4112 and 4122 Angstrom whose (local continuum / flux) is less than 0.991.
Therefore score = 4121.33 Angstrom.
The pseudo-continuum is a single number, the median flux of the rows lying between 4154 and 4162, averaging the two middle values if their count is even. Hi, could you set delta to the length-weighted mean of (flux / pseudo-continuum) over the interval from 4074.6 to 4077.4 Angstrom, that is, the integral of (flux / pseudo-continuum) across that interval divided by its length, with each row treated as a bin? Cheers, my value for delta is 1.12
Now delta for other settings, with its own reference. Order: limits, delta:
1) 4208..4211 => 0.99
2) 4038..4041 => 1.11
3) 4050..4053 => 1.11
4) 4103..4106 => 1.09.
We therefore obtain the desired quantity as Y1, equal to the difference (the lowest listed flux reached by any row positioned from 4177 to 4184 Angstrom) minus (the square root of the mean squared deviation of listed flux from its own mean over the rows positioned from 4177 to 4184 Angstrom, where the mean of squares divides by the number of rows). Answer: 3.04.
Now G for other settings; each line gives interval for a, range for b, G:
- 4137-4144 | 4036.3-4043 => 0.003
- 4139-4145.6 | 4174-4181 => -0.017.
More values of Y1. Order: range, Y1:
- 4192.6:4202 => 2.90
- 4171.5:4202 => 2.90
